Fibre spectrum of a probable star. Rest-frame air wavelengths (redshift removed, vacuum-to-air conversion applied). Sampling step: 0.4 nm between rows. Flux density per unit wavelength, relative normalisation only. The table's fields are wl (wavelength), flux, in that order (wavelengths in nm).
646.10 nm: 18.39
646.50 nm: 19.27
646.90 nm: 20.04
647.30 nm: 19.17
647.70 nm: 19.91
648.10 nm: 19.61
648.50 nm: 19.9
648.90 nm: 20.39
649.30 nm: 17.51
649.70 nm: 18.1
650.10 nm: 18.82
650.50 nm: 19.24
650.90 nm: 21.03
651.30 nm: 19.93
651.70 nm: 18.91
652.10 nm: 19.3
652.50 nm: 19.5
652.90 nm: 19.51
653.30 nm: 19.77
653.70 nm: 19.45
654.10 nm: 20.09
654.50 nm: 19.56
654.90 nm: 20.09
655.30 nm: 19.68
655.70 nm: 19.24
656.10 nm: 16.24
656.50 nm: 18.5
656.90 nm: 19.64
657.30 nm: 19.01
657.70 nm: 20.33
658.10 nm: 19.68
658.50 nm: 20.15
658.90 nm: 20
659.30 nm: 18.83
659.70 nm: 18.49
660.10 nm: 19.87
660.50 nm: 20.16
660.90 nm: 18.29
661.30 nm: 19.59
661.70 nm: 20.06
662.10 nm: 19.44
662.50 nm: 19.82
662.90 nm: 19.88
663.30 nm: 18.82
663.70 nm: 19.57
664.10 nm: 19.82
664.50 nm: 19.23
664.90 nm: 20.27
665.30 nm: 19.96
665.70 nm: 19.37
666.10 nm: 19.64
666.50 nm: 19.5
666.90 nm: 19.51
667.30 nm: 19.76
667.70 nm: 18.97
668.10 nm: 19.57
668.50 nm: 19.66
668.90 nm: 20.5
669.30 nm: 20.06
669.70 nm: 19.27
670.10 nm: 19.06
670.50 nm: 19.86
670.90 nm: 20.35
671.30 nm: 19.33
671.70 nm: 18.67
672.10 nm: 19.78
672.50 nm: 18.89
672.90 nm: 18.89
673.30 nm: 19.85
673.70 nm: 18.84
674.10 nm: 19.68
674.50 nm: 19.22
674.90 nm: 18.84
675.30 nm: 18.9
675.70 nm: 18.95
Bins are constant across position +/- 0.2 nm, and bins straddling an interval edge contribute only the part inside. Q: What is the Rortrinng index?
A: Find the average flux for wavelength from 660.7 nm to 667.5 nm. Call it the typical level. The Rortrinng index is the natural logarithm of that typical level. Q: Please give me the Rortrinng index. 2.97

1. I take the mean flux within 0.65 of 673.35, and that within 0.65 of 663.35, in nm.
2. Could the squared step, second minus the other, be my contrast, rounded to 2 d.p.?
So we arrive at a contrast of 0.05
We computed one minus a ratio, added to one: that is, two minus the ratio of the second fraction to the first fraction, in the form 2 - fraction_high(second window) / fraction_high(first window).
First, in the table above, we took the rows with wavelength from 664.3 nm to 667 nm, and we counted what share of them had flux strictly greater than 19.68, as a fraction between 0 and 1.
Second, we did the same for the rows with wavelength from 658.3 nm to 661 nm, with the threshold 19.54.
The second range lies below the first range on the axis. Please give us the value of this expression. 0.0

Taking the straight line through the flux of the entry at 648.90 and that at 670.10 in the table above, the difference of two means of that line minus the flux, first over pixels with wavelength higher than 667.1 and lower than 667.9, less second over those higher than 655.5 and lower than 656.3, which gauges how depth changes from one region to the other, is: -2.4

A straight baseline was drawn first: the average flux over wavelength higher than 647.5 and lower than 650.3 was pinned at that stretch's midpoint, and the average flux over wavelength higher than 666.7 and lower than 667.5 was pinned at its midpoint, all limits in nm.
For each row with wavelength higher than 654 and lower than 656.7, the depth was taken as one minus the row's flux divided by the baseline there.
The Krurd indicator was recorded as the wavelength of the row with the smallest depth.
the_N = 654.10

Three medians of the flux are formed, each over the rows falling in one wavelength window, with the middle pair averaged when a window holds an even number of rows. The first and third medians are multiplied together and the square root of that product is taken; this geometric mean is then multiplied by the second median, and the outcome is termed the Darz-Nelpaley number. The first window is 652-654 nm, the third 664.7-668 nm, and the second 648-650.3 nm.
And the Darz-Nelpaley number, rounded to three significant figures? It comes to 375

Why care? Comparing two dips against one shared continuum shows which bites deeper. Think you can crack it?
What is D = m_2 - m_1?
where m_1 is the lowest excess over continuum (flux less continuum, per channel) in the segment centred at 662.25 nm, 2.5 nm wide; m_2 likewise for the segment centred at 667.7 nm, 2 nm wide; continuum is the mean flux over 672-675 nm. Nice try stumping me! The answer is 0.15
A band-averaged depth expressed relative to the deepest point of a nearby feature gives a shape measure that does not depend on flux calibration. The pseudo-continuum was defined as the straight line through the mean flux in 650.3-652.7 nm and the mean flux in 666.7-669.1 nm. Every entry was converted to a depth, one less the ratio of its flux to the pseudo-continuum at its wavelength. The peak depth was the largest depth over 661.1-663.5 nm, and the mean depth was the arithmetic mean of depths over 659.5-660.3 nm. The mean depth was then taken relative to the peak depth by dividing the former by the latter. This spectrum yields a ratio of 0.57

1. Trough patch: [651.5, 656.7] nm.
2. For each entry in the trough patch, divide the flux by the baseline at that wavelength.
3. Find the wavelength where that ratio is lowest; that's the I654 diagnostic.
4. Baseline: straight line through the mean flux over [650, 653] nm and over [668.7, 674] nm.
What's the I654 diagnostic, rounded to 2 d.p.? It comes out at 656.10 nm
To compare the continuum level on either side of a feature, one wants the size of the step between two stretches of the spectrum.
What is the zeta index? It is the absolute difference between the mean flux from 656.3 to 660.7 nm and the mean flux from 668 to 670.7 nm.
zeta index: 0.20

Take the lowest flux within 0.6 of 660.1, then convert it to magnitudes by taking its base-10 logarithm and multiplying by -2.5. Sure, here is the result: -3.17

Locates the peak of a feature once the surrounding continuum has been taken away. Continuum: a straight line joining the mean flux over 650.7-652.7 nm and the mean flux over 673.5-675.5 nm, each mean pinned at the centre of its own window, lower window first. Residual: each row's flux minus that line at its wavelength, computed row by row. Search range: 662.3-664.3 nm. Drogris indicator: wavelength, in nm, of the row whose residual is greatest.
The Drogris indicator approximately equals 662.90 nm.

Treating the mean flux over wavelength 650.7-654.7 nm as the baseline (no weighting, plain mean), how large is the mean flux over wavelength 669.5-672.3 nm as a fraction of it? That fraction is 0.988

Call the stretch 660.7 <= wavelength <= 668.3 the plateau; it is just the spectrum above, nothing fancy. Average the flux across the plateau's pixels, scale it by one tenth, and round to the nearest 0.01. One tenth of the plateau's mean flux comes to 1.95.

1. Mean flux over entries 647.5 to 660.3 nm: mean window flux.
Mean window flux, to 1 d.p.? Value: 19.4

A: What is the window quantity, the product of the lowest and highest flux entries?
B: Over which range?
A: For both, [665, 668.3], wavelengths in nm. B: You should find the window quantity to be 379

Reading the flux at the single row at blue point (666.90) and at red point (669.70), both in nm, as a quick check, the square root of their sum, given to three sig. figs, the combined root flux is 6.23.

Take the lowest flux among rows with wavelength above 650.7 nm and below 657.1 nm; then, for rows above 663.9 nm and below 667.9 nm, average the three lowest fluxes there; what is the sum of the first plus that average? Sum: 35.4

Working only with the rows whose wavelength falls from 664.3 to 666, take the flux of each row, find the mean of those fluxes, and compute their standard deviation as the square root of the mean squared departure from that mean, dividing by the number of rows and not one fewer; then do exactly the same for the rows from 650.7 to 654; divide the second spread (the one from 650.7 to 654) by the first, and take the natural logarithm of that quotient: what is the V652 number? 0.3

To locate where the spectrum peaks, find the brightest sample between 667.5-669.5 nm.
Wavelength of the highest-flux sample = 668.90 nm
